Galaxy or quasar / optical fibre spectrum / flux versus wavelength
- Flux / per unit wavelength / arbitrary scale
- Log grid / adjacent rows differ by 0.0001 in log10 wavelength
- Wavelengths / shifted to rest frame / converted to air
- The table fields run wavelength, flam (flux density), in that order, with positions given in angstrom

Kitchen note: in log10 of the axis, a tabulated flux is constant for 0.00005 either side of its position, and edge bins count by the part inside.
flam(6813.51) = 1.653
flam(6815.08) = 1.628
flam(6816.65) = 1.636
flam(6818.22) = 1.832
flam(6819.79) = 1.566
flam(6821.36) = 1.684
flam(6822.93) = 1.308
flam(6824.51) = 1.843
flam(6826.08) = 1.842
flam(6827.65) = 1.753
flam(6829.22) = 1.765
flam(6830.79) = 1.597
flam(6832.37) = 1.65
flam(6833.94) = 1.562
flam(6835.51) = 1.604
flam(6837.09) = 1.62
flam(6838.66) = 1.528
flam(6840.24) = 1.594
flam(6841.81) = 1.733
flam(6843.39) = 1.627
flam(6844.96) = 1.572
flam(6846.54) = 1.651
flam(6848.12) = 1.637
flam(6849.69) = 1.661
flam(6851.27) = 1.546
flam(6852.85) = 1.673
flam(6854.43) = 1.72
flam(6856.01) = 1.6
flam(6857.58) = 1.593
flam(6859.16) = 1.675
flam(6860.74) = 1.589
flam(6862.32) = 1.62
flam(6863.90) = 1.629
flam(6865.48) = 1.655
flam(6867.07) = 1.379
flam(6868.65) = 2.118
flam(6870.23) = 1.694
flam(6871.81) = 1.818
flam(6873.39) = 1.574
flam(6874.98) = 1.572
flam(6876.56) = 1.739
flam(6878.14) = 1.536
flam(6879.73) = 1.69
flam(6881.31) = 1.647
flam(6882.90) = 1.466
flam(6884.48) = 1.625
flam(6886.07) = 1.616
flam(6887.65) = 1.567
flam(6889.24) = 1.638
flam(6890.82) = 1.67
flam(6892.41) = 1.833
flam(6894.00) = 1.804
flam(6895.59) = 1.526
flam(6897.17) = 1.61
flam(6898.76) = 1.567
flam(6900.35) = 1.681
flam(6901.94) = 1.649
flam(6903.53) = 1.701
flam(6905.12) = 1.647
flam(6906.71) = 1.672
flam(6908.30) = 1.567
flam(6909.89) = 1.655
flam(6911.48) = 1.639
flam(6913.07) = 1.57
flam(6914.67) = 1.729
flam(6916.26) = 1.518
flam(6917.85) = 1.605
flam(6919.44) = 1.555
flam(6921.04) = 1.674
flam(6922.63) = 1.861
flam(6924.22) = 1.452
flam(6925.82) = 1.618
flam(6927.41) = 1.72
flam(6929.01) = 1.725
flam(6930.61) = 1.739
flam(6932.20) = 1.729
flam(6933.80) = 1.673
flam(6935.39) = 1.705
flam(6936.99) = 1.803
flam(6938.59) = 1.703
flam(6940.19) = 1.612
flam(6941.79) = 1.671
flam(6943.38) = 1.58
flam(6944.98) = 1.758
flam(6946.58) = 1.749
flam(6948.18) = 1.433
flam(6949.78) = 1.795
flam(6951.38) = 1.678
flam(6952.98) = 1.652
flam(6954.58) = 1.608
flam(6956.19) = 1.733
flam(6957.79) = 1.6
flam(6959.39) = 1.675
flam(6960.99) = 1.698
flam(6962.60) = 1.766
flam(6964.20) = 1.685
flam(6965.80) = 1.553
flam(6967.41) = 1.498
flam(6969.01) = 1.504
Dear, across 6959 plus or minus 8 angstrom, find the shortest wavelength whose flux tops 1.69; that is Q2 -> 6956.19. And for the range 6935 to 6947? 6935.39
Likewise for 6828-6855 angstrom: 6829.22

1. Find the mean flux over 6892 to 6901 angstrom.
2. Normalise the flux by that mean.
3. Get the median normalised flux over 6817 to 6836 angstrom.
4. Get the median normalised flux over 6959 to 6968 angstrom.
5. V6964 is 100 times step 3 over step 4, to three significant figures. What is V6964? 99.2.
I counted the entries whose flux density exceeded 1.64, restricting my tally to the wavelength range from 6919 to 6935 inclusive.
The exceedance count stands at 7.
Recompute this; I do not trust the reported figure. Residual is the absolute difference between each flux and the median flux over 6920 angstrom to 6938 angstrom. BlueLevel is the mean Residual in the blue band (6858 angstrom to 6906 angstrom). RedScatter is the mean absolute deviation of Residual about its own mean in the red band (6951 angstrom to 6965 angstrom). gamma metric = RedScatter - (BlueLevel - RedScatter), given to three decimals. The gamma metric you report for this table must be -0.057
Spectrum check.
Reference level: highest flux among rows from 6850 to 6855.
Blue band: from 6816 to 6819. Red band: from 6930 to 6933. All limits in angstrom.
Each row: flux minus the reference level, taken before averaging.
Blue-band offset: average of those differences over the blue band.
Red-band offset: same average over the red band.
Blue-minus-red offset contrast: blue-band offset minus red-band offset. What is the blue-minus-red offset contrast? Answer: 0.00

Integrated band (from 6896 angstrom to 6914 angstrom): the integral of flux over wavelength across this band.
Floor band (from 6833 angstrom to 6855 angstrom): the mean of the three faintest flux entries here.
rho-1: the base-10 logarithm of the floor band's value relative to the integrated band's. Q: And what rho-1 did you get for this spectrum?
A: -1.3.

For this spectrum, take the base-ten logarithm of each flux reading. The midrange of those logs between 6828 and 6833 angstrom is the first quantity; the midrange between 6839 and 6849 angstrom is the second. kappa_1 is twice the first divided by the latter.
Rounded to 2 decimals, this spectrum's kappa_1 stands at 2.07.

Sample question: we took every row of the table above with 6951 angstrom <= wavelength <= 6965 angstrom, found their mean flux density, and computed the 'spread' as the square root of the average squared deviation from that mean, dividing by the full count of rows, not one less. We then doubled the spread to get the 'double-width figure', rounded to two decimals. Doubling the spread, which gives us 0.10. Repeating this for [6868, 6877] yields 0.37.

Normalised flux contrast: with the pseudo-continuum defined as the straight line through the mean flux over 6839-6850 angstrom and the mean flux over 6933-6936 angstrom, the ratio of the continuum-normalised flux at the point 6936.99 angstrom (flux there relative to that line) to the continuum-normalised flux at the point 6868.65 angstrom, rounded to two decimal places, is 0.83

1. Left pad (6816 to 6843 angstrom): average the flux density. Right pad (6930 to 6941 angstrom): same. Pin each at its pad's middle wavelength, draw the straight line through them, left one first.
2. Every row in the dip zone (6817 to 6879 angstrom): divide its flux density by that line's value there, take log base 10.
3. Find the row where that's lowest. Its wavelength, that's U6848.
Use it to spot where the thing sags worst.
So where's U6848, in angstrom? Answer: 6822.93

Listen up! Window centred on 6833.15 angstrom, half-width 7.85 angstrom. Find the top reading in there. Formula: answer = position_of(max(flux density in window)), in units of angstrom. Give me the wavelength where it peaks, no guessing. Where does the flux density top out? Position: 6826.08 angstrom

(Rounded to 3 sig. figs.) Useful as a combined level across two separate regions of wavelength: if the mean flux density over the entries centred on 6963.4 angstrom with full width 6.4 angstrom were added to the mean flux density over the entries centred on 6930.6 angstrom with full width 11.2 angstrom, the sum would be 3.38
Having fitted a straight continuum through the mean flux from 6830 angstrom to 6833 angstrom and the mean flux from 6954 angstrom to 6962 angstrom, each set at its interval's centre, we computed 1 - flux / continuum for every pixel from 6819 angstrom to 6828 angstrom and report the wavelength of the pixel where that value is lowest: 6824.51 angstrom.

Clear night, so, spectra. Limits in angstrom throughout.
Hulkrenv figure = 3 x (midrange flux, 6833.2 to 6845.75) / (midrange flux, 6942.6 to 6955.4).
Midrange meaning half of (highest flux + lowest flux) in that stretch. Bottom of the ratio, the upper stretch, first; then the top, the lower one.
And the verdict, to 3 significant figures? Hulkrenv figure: 3.03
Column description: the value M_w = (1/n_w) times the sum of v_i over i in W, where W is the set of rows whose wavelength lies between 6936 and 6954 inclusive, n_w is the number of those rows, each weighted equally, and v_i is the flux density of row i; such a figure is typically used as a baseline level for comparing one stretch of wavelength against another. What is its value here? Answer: 1.68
